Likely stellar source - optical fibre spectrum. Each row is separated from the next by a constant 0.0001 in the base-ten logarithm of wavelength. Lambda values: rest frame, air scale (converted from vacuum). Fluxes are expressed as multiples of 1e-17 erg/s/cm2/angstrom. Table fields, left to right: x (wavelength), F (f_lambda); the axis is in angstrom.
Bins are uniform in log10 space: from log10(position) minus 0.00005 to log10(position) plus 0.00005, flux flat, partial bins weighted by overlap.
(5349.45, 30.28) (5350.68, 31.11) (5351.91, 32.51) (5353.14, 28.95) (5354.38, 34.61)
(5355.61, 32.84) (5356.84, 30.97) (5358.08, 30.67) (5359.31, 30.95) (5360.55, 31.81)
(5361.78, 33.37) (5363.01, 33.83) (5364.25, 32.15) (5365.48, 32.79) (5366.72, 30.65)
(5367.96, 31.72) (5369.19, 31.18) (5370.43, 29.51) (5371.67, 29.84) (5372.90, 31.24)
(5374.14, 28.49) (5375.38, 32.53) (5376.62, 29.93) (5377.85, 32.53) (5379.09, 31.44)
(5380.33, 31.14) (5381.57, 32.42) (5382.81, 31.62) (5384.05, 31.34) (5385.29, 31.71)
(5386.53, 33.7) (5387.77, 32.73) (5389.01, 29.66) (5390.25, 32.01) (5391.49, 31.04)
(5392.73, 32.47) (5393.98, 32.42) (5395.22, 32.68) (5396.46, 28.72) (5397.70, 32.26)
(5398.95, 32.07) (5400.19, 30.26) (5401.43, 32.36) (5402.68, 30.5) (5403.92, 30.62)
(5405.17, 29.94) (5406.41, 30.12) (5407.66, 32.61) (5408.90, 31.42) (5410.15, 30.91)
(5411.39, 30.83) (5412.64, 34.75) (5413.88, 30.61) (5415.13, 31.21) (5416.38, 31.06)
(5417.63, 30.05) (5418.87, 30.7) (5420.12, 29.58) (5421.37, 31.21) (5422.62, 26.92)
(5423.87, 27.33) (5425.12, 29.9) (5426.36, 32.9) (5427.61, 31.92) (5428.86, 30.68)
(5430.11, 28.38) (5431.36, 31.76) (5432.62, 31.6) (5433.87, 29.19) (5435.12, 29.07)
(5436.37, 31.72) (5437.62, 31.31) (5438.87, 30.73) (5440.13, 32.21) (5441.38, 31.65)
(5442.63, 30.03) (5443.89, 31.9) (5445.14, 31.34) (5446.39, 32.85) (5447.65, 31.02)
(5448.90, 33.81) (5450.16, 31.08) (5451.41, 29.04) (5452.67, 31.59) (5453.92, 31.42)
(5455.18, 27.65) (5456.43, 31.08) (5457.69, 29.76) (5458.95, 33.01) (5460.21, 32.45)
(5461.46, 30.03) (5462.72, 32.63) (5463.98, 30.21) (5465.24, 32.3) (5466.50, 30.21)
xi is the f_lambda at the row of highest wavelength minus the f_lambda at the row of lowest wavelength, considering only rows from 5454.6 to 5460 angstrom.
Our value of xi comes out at 5.4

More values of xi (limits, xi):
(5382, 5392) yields -0.6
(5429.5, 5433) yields 3.2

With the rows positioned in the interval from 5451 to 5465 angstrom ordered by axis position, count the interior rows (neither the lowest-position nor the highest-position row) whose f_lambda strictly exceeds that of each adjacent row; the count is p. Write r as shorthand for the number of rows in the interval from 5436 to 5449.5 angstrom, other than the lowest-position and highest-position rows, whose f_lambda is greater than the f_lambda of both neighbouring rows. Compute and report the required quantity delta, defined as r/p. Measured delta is 0.75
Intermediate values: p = 4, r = 3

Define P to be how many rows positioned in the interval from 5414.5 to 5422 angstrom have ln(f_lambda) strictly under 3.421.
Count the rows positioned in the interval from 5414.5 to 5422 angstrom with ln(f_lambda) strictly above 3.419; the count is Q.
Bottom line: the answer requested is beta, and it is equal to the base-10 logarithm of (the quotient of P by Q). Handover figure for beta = -0.30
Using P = 2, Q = 4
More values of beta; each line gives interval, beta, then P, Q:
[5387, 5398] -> -0.54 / 2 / 7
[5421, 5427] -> 0.18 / 3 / 2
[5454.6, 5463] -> -0.12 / 3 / 4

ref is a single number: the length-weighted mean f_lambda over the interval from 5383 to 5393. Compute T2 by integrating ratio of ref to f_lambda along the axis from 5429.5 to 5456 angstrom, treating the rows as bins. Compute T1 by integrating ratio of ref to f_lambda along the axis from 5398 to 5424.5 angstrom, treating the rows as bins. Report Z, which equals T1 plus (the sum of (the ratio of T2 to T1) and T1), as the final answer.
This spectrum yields 56.0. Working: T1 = 27.5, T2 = 27.3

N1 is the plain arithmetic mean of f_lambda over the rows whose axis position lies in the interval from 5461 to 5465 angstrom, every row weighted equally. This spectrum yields 31.0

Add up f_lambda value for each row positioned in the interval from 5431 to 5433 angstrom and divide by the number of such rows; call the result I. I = 31.68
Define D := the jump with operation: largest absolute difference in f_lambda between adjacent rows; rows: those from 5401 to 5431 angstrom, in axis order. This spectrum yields 4.29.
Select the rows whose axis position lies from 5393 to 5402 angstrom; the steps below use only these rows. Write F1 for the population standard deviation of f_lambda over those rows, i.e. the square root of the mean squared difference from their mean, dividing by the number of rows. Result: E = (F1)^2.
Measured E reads 1.9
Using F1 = 1.37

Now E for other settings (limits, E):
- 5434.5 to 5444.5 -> 1.0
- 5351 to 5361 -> 2.5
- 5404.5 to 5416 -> 2.0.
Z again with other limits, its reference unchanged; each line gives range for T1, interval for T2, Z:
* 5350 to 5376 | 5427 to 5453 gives 53.6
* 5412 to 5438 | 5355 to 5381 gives 55.3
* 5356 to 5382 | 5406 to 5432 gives 53.8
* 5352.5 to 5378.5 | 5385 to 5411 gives 53.7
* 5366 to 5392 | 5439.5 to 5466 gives 54.0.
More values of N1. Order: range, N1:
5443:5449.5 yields 32.2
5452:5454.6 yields 31.5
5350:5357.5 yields 31.8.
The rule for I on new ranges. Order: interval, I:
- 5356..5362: 31.55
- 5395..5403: 31.26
